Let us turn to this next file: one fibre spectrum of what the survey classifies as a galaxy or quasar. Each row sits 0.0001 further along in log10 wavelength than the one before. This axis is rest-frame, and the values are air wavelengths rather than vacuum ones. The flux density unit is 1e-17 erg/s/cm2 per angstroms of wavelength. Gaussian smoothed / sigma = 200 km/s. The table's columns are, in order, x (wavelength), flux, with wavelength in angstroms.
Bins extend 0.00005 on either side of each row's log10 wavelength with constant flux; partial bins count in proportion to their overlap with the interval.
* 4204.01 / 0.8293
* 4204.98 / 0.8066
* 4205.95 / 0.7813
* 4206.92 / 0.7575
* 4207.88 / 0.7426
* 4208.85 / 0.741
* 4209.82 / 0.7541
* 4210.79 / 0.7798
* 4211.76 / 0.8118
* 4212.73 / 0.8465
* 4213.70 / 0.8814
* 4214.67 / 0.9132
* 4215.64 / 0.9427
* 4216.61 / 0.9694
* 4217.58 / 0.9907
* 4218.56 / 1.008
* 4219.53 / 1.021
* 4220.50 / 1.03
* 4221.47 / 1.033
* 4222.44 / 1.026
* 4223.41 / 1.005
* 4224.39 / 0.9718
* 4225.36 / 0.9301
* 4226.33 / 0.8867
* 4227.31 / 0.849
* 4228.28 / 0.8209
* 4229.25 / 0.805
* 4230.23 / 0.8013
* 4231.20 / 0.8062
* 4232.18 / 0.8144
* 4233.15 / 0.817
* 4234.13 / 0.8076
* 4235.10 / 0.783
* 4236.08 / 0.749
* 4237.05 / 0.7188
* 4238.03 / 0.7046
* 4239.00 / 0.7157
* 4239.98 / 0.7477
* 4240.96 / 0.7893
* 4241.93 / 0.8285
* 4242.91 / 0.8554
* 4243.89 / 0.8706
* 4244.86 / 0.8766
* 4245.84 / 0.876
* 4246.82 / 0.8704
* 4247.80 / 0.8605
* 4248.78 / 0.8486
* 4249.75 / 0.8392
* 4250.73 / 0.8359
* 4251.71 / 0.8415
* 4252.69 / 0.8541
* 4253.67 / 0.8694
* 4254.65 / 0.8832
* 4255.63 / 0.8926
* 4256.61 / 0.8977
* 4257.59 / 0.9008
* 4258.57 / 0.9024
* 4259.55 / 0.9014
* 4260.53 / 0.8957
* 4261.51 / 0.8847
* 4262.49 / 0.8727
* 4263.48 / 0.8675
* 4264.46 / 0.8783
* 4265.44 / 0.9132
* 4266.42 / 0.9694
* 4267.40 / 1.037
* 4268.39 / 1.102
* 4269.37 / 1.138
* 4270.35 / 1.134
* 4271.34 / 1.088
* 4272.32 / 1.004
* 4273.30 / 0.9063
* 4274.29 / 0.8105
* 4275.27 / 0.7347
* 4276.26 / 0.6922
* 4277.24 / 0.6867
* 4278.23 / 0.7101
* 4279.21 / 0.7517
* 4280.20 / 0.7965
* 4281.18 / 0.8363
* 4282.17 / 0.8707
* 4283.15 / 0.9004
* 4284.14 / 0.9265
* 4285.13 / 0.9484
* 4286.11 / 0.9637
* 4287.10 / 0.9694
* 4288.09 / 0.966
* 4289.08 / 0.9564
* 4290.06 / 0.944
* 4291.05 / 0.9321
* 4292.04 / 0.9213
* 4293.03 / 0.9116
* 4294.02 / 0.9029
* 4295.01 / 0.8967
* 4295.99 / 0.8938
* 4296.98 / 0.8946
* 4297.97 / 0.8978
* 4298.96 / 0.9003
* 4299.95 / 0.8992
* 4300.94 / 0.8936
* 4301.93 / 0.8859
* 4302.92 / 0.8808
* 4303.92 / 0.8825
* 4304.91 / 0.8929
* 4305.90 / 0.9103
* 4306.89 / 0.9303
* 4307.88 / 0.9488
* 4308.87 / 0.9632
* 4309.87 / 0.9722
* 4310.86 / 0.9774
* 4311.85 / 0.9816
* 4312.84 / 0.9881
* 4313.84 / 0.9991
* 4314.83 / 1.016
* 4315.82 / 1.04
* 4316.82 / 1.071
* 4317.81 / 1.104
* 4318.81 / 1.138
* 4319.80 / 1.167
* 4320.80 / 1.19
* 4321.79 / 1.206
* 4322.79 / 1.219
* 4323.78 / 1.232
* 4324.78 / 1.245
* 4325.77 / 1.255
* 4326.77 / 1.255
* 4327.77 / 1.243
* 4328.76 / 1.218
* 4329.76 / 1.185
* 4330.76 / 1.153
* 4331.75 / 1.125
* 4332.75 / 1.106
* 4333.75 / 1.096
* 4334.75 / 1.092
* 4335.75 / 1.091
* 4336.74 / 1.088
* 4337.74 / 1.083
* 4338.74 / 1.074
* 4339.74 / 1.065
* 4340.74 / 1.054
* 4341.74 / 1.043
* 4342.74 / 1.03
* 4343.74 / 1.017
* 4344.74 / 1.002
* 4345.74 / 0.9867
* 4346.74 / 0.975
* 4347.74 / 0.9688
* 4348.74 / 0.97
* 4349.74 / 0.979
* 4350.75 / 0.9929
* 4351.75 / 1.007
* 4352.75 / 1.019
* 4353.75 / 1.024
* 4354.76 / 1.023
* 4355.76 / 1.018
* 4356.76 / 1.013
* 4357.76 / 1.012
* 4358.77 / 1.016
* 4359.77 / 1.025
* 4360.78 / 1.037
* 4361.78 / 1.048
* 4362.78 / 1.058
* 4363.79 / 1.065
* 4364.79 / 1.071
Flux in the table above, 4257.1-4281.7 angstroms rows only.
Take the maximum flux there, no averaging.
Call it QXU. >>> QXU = 1.138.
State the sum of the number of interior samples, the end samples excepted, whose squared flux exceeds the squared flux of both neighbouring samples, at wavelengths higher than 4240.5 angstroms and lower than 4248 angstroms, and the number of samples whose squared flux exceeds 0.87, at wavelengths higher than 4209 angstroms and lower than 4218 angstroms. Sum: 4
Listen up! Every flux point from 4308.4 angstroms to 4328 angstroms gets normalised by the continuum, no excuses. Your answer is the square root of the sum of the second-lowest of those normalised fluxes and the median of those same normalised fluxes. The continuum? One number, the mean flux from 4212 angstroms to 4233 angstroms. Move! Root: 1.51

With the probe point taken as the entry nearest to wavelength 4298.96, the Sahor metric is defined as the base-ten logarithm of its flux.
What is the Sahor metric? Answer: -0.05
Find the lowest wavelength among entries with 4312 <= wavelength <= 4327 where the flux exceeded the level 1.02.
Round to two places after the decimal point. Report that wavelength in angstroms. 4315.82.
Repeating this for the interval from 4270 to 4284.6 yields 4270.35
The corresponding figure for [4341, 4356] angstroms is 4341.74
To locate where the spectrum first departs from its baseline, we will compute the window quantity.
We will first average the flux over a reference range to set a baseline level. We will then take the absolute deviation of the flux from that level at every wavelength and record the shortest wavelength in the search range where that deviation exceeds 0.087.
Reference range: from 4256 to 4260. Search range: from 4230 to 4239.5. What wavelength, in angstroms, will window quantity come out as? 4230.23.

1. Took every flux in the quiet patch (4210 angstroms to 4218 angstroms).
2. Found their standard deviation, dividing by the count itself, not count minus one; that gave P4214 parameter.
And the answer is 0.07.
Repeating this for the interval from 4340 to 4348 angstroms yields 0.03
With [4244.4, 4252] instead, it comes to 0.02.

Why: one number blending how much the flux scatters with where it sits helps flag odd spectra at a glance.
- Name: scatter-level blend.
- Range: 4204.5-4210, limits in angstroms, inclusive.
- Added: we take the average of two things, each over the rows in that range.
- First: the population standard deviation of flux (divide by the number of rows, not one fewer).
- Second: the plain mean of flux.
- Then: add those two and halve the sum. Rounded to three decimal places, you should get 0.394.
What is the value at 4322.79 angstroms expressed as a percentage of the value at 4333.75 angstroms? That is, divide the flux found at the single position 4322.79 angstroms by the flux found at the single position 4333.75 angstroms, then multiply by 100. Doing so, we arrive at 111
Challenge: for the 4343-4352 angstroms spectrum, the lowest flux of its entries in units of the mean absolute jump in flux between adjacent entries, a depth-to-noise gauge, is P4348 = 90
